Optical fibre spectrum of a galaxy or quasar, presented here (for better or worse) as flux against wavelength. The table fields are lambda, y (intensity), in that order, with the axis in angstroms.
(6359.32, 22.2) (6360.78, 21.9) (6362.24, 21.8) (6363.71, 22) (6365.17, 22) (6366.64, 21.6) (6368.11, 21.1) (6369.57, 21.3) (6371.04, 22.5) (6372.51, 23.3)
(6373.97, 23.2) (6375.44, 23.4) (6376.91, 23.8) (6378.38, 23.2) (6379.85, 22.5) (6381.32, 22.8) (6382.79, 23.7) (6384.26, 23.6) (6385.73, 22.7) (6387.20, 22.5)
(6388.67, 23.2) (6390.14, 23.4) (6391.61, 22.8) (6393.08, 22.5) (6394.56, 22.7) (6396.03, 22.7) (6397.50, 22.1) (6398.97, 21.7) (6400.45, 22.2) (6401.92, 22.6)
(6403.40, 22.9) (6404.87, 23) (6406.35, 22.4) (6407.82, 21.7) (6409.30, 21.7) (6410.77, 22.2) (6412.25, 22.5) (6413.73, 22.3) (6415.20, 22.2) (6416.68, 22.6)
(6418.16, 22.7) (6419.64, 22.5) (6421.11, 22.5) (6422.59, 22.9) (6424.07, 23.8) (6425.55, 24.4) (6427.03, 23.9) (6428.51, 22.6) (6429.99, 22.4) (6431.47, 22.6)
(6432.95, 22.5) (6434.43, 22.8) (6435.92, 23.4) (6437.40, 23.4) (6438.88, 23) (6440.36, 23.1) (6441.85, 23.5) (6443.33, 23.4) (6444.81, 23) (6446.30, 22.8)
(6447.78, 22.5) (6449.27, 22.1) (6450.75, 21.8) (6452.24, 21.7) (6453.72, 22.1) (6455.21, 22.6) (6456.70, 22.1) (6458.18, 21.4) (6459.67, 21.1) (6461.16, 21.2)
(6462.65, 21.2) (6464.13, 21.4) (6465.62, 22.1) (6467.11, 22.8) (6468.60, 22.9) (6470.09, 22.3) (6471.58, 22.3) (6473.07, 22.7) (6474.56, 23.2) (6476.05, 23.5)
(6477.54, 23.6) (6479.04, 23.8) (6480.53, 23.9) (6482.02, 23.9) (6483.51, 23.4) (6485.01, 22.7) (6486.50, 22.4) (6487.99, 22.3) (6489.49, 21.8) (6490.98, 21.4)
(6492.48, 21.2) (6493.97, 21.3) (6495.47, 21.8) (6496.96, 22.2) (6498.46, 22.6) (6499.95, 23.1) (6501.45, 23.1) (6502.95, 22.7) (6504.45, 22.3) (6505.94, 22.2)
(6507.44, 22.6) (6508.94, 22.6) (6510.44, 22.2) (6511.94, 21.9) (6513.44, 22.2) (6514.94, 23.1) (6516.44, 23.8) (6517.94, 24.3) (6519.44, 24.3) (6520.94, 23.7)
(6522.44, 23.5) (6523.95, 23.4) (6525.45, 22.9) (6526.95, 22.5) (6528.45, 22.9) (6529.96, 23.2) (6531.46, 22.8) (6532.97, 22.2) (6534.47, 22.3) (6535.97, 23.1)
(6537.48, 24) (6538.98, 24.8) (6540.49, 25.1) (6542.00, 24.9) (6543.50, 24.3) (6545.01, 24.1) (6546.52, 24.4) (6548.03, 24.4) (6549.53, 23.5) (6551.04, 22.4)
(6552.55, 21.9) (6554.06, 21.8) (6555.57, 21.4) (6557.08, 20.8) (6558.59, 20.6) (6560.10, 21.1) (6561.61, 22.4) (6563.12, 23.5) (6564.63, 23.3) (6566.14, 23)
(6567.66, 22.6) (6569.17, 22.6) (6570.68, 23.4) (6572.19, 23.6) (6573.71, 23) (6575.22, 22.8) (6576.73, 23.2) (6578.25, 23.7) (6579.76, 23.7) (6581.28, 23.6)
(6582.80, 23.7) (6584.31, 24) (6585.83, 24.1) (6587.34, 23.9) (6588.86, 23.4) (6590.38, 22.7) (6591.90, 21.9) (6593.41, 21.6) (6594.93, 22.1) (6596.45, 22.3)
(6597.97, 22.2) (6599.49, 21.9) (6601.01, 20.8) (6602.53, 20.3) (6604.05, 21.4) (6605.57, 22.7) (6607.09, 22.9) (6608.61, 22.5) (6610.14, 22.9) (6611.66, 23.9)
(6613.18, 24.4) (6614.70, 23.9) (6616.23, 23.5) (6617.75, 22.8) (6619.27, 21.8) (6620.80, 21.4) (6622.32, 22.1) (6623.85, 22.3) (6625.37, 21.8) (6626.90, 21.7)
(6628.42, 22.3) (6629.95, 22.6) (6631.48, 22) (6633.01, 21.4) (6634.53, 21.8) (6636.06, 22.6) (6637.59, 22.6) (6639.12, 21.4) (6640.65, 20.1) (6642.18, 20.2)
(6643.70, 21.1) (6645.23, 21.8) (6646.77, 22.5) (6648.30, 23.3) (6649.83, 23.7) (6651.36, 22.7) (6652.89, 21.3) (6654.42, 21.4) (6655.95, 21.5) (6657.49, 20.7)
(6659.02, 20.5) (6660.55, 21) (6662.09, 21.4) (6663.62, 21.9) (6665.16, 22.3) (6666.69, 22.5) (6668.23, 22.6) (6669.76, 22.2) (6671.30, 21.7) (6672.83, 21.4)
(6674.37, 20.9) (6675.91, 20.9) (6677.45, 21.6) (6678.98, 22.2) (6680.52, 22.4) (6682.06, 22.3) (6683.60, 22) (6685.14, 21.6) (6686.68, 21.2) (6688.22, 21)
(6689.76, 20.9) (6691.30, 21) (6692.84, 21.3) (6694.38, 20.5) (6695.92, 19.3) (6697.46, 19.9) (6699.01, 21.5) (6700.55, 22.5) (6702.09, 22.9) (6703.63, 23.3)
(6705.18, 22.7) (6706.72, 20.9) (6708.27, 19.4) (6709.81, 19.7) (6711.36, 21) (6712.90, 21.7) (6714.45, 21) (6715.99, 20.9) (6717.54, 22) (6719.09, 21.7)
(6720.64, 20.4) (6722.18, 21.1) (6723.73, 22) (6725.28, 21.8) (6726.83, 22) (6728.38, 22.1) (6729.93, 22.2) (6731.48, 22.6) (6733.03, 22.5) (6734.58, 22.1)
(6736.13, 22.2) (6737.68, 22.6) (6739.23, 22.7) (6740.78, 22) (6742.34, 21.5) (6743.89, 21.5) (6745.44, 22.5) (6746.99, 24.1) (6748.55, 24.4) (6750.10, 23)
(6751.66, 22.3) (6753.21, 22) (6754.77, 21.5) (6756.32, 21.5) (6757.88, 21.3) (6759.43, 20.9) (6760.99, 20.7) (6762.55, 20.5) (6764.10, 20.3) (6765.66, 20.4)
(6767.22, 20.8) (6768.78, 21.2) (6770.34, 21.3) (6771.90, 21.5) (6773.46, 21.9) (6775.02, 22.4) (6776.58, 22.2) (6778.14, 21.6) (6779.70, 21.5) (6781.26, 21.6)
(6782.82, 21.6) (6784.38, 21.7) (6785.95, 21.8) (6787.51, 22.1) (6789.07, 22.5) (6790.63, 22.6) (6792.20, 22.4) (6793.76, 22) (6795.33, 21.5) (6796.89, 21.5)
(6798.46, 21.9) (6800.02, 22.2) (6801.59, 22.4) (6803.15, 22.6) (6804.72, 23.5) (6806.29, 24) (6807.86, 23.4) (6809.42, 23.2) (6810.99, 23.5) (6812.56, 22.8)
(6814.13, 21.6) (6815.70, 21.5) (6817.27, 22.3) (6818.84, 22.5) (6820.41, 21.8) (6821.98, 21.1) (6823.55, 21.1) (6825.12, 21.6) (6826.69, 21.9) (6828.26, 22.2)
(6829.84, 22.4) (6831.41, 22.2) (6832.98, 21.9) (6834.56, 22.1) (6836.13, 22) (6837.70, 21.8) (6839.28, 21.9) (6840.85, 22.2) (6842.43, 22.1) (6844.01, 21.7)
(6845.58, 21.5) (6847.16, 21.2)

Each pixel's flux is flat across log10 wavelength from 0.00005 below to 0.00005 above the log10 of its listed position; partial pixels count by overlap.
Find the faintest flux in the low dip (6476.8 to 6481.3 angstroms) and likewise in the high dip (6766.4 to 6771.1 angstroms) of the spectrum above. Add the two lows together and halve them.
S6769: 22.2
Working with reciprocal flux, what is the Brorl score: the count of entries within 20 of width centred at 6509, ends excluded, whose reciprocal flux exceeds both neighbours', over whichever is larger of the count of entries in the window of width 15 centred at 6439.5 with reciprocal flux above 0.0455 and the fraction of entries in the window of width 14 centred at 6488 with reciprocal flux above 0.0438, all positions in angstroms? 2.6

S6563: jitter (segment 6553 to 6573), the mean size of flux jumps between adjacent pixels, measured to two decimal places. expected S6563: 0.50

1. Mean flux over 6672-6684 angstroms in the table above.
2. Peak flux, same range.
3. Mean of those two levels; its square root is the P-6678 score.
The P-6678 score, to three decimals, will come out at 4.696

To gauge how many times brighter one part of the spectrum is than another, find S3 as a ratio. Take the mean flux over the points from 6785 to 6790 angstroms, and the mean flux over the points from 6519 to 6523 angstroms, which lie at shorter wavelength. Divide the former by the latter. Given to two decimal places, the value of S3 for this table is 0.93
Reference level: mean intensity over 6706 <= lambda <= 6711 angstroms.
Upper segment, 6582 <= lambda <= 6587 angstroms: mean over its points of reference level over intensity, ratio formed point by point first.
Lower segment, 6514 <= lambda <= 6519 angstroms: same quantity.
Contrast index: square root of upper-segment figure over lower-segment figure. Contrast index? 1.00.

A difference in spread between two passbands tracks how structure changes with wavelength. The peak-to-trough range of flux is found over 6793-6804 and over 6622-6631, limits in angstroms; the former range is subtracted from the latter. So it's -0.20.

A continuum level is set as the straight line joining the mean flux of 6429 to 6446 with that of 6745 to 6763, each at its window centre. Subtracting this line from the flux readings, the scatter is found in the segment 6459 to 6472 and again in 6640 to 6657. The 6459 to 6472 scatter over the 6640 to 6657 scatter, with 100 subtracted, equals -99.4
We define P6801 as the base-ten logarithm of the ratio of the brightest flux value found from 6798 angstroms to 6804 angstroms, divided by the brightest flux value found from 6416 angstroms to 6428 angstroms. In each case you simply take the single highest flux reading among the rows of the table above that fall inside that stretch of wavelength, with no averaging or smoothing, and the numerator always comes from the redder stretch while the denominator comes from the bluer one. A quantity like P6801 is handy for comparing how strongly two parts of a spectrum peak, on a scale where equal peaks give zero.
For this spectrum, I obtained -0.033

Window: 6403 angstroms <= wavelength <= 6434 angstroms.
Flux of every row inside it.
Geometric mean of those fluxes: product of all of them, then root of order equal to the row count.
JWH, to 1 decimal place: 22.7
